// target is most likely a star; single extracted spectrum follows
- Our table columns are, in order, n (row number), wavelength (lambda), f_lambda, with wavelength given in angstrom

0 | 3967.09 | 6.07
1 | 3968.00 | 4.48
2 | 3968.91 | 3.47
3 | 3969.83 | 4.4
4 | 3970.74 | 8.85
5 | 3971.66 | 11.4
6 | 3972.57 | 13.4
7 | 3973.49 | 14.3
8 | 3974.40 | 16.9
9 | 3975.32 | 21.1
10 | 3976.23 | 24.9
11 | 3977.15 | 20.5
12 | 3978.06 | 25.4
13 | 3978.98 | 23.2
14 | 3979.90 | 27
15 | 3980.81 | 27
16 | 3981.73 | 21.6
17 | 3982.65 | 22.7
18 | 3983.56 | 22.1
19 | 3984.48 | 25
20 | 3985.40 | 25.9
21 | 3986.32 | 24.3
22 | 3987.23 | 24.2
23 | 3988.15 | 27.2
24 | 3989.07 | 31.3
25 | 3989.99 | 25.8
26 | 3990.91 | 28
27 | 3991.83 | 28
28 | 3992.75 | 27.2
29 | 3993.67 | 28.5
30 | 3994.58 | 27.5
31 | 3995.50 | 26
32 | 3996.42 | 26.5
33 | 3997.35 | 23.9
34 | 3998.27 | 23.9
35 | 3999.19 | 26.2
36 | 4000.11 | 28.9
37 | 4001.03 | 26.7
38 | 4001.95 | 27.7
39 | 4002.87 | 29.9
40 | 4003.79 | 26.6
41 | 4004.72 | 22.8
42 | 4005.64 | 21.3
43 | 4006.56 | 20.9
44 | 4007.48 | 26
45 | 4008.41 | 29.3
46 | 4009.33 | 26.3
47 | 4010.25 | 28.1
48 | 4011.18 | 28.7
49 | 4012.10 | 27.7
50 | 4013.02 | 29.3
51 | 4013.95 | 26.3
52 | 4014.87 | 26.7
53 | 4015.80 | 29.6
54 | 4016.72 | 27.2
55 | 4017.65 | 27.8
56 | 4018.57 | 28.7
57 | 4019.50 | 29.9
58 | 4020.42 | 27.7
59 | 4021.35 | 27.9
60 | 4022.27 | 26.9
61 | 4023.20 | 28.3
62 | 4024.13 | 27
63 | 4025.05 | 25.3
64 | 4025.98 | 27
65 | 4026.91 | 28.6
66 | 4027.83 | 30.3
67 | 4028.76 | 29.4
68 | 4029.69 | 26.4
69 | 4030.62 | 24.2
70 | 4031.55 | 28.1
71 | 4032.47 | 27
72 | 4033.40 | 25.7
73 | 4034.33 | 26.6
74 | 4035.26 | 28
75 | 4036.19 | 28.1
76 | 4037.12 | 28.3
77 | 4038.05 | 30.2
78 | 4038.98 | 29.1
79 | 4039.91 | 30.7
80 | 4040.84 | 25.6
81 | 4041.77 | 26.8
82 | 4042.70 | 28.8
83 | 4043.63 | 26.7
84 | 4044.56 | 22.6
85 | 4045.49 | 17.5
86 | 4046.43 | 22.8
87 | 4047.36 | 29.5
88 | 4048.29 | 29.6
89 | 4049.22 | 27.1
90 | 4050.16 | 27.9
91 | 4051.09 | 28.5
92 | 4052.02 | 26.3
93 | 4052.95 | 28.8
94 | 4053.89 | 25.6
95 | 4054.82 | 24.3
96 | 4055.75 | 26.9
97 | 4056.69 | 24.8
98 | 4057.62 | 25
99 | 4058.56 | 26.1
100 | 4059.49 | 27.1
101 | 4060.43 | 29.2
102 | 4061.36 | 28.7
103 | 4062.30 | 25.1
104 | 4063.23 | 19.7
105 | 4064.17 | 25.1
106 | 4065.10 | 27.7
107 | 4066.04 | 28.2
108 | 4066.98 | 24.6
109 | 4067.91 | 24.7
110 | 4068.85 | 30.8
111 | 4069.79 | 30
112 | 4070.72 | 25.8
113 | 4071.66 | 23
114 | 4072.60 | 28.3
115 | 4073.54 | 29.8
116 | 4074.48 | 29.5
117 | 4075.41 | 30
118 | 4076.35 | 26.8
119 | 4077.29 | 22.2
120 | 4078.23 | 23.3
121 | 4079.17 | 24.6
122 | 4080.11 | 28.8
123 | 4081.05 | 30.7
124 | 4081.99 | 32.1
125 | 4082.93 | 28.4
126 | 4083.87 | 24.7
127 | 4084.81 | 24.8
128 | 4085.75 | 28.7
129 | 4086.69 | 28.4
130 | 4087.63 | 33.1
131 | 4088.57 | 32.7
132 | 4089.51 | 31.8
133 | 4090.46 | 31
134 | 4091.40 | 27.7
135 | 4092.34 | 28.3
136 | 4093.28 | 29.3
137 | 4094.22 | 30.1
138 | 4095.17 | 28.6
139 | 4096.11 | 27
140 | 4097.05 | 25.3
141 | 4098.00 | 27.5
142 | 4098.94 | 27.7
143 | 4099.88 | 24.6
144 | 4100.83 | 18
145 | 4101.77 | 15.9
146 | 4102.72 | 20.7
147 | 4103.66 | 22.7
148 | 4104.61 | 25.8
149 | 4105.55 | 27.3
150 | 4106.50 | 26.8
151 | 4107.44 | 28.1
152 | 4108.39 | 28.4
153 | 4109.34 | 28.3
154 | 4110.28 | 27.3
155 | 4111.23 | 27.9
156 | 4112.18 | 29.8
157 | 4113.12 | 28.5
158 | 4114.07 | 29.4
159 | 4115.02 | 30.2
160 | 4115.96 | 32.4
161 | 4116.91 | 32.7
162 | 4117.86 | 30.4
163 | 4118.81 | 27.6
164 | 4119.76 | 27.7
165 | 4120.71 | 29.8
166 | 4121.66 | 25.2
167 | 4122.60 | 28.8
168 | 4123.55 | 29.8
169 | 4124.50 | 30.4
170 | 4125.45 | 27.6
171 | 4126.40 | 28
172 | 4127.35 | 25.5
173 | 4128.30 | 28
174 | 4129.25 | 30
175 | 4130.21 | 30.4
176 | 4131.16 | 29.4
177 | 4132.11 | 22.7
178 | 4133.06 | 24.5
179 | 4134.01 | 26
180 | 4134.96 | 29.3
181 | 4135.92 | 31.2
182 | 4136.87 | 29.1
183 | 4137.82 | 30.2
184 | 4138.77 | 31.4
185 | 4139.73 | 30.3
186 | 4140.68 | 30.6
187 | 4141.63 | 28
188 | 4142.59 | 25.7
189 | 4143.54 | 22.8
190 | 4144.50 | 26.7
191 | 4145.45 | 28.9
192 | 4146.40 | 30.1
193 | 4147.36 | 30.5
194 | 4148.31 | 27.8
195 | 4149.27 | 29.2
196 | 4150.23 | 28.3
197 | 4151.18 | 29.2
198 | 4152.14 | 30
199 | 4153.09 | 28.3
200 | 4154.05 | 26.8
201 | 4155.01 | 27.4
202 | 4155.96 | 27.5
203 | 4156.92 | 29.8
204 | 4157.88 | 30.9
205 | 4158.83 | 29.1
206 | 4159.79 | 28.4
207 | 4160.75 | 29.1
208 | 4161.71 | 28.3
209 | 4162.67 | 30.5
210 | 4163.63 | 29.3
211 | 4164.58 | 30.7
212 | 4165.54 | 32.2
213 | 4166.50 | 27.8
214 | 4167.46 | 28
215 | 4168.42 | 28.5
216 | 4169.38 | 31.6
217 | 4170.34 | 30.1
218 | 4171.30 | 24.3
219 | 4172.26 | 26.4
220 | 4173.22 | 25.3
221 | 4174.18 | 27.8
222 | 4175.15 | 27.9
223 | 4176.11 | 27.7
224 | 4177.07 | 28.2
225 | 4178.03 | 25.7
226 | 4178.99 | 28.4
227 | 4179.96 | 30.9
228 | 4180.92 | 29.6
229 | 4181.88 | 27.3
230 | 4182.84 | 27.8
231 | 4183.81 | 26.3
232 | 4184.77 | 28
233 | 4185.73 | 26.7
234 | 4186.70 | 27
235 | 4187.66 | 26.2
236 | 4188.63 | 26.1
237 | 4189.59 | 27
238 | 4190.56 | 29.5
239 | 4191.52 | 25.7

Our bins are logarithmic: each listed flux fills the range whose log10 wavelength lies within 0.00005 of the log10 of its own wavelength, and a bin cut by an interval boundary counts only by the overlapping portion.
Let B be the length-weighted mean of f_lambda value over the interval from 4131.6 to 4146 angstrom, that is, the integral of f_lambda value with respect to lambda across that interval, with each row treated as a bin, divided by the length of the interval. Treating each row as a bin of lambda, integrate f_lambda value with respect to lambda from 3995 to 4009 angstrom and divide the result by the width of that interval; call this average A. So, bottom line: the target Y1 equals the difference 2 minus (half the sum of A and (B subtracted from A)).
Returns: -10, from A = 26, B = 27.9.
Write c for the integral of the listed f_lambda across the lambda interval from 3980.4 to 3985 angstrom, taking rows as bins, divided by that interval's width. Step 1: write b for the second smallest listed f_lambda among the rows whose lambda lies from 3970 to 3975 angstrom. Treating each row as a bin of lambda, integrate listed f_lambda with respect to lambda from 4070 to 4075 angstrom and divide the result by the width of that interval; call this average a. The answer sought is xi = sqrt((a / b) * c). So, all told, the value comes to 7.6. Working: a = 27.5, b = 11.4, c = 24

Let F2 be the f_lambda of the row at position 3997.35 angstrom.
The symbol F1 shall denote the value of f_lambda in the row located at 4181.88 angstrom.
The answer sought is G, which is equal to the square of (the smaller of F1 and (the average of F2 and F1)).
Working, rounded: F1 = 27.3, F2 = 23.9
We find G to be 655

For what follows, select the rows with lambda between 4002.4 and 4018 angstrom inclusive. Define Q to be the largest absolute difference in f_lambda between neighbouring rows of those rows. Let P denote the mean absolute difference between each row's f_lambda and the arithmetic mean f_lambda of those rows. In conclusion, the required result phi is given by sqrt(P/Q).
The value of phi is 0.63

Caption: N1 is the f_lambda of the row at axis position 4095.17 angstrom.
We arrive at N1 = 28.6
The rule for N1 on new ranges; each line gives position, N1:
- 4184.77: 28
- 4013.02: 29.3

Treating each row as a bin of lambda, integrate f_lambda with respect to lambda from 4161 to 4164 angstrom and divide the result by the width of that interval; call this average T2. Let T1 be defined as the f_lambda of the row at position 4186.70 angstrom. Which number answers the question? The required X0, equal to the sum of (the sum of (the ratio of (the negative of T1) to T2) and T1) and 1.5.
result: 28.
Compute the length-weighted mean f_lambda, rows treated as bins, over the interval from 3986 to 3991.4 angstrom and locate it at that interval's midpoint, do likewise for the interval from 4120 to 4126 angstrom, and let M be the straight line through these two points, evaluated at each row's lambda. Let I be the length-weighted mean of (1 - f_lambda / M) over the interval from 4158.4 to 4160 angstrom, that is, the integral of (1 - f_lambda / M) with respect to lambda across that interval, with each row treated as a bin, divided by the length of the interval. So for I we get 0.01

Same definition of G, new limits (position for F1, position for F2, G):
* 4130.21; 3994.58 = 838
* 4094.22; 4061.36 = 864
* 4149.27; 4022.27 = 787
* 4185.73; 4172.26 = 705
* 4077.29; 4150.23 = 493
